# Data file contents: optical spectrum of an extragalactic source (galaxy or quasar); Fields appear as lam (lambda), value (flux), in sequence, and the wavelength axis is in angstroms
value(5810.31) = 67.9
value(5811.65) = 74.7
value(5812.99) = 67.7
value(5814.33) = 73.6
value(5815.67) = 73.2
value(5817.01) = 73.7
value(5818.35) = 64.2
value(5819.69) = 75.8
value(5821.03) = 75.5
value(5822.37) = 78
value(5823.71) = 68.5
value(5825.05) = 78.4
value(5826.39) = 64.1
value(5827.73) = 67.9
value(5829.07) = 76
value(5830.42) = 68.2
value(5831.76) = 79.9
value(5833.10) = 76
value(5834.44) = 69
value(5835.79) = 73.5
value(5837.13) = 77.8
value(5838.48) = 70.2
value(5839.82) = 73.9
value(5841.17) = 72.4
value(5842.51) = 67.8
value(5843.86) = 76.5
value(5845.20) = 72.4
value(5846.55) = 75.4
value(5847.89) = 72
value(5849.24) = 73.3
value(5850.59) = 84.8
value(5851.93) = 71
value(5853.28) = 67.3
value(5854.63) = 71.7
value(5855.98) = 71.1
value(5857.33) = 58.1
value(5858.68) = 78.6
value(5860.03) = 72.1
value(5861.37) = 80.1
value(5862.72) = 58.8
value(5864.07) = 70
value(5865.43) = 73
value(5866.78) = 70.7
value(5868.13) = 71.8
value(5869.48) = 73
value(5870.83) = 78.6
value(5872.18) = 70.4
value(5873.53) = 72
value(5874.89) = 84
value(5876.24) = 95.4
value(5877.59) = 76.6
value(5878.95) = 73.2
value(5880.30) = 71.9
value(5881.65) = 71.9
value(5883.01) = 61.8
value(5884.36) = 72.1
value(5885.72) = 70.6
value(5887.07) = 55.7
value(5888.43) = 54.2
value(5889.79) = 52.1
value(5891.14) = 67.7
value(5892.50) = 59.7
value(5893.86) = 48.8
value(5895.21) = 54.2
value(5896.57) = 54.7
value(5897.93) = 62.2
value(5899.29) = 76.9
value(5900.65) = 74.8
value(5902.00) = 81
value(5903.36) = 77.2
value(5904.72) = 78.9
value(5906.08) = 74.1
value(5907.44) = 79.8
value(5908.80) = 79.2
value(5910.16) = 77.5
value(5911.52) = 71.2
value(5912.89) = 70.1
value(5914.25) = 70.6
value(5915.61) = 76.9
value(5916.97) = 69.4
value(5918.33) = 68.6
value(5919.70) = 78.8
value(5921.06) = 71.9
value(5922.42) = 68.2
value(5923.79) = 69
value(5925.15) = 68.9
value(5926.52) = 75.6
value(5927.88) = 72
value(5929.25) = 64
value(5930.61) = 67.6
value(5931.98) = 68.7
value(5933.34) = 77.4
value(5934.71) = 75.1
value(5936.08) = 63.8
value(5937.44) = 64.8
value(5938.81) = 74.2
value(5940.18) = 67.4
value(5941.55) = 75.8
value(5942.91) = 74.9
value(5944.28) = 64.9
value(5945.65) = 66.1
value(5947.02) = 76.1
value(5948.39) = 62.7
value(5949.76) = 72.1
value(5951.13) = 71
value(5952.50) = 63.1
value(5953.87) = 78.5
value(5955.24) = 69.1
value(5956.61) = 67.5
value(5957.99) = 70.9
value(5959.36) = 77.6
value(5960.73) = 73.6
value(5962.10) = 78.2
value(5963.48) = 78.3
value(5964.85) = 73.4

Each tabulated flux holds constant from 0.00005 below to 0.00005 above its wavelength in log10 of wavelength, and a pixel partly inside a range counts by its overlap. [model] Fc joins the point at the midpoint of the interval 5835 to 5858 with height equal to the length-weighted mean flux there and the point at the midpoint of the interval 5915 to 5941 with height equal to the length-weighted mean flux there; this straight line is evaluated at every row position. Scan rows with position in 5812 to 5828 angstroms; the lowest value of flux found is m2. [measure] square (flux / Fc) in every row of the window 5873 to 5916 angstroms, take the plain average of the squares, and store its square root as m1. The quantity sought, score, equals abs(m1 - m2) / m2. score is 0.984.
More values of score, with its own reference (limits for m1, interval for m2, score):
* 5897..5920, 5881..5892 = 0.980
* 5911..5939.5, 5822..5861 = 0.983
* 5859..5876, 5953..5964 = 0.985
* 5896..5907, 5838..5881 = 0.982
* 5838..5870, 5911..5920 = 0.985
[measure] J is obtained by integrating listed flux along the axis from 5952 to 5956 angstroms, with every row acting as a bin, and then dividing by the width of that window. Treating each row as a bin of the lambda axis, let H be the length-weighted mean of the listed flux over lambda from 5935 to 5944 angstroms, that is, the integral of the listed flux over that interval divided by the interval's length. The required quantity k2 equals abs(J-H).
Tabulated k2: 0.4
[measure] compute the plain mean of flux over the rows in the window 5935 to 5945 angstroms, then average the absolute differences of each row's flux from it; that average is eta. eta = 4.8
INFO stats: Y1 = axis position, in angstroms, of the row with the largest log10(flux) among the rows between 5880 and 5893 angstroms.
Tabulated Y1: 5884.36 angstroms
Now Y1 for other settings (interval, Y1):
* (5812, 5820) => 5819.69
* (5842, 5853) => 5850.59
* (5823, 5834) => 5831.76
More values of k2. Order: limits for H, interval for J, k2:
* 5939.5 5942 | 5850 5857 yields 1.1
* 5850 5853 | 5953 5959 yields 4.9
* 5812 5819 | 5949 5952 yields 0.2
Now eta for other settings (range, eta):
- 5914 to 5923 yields 3.3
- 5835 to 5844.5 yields 2.6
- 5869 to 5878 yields 6.4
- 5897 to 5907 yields 4.0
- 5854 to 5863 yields 6.6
